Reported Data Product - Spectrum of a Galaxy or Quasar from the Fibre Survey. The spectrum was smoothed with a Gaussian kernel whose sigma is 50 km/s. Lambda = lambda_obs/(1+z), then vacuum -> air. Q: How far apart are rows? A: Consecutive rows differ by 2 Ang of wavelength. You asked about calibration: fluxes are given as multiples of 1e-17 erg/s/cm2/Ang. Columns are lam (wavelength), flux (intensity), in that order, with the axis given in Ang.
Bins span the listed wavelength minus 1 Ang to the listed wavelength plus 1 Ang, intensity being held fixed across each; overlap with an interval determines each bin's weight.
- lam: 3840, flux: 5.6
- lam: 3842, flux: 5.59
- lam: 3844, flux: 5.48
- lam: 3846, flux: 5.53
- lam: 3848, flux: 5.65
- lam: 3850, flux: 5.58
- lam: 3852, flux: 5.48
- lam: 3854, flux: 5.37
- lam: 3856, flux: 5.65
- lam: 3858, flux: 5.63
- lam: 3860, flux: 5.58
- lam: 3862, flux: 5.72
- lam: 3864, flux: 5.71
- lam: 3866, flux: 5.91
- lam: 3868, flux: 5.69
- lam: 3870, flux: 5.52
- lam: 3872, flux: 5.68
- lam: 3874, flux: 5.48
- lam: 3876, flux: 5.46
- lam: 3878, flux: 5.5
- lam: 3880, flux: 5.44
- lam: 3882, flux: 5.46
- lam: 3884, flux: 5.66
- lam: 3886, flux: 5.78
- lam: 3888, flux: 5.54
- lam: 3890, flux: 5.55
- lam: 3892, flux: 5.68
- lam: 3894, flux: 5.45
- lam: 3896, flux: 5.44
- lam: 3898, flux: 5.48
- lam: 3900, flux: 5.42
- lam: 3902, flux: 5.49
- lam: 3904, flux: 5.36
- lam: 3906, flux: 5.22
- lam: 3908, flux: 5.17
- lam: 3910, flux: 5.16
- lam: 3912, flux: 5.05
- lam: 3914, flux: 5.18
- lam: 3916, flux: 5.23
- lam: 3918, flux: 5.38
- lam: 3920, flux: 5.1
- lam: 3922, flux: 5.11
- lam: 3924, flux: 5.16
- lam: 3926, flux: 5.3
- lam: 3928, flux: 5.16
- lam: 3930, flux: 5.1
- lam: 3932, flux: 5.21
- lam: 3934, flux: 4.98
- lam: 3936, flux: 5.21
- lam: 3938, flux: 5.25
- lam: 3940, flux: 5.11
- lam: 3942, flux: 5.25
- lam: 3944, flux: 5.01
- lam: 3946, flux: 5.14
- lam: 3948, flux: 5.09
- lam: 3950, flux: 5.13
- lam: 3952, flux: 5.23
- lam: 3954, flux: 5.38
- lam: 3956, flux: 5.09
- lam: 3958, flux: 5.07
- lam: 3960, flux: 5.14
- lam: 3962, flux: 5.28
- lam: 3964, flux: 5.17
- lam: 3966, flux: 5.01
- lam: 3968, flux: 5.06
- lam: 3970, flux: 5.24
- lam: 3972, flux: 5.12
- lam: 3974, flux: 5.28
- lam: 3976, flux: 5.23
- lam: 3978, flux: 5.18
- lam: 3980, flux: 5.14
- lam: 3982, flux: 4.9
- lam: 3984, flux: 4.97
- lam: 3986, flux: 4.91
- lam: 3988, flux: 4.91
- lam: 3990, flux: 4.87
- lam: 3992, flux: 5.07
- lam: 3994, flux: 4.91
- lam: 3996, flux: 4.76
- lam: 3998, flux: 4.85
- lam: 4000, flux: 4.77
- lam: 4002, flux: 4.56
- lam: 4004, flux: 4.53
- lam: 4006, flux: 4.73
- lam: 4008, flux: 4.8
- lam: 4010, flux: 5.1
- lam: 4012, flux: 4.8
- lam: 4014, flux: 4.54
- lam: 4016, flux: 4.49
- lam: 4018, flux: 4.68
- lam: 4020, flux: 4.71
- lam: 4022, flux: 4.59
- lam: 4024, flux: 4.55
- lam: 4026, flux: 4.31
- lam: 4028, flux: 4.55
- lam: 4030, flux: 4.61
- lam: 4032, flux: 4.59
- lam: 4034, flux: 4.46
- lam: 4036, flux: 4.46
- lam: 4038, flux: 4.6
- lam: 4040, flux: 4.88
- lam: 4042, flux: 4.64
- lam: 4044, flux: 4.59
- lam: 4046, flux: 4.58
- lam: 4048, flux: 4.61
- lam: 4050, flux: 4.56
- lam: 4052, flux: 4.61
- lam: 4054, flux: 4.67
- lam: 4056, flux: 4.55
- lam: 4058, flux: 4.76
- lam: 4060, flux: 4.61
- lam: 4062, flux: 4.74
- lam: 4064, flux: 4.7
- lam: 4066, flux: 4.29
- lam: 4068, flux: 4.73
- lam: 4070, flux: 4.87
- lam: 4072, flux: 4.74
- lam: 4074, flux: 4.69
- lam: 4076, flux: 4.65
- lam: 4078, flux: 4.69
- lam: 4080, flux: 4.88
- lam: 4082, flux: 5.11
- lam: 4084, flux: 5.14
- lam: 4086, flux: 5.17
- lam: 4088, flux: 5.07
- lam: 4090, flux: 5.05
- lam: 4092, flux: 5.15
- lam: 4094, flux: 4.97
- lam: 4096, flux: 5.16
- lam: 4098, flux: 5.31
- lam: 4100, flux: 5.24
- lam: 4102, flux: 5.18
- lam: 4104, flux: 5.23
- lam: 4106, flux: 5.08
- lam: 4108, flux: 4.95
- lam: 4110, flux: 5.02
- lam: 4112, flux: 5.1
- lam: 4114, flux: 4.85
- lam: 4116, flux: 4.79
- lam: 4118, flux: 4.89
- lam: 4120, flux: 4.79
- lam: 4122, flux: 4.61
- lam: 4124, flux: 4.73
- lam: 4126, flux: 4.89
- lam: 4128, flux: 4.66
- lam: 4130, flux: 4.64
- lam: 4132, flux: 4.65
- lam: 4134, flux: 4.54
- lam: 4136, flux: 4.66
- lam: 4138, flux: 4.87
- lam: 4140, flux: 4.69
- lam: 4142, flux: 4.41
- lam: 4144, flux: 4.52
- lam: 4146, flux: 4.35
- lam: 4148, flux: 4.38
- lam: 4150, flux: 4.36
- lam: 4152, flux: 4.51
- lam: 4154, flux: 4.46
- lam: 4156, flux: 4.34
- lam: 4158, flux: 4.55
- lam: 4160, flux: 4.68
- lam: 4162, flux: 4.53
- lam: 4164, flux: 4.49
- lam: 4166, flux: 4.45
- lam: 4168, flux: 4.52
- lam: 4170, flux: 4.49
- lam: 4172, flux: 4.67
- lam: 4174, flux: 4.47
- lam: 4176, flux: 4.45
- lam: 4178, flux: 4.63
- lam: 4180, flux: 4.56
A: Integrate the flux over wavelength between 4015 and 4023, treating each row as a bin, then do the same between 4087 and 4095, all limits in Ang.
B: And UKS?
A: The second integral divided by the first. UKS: 1.10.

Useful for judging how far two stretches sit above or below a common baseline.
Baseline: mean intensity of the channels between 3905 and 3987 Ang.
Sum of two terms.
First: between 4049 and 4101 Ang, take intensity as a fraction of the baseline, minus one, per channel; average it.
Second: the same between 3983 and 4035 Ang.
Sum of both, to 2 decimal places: -0.14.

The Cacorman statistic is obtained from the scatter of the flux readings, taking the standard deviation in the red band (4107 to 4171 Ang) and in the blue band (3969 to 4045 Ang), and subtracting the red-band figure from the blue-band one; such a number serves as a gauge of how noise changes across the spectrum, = 0.049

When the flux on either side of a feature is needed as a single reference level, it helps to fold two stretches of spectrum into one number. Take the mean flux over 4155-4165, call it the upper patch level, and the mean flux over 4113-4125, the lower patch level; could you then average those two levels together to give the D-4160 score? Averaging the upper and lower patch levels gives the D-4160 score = 4.6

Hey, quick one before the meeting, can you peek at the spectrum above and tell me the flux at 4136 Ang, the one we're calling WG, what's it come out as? 4.66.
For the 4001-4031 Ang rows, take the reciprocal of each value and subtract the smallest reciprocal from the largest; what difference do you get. 0.036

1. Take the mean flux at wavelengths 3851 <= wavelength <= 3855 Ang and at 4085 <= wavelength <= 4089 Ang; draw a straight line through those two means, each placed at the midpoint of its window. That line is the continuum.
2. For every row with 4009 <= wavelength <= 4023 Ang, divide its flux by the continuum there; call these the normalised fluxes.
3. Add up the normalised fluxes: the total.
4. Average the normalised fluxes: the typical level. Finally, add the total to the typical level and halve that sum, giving 3.6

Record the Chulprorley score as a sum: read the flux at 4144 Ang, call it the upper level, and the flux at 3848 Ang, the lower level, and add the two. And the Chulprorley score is 10.2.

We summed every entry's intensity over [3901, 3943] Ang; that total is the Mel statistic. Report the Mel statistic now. 109.2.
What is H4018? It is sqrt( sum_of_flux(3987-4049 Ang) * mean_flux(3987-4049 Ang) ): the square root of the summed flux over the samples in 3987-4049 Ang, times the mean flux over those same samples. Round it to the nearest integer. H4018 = 26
